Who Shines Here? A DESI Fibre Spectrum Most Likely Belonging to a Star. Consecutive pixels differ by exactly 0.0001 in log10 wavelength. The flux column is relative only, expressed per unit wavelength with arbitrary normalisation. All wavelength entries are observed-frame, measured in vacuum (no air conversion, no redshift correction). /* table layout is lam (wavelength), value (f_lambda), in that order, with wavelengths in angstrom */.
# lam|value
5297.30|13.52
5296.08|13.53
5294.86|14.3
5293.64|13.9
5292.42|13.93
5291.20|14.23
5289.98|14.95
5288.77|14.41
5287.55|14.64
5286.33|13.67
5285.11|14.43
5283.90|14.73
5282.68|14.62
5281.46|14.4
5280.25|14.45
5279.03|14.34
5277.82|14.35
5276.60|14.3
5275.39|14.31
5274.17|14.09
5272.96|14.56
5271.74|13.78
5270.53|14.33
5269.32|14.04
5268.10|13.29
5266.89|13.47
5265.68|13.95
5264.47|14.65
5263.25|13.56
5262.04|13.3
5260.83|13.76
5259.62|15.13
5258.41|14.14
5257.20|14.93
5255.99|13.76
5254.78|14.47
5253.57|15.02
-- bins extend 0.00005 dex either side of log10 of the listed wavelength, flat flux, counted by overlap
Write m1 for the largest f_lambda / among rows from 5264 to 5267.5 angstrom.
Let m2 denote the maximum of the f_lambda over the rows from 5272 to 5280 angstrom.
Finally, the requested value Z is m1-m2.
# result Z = 0.09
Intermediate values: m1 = 14.65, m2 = 14.56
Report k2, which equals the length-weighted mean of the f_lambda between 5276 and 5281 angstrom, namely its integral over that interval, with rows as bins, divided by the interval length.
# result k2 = 14.4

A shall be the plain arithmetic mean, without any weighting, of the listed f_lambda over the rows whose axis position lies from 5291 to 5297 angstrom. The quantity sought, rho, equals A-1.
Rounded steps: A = 14.0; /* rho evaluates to 13.0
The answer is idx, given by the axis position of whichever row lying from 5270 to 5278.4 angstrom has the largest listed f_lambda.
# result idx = 5272.96 angstrom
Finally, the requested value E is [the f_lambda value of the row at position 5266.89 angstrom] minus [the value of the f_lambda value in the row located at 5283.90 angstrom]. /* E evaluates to -1.3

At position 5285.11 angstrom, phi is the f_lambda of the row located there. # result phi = 14.43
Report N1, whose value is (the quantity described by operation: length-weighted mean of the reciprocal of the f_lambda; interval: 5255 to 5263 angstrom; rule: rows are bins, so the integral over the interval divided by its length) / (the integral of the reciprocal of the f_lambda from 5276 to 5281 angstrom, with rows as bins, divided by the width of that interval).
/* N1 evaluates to 1.02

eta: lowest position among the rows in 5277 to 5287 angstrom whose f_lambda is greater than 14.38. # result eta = 5280.25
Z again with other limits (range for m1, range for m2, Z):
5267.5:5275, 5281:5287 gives -0.17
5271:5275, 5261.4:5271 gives -0.09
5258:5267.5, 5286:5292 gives 0.18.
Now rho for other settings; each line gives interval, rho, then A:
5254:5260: 13.5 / 14.5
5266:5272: 12.8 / 13.8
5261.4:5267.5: 12.8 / 13.8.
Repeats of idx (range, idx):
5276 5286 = 5283.90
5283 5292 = 5289.98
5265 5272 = 5270.53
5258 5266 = 5259.62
